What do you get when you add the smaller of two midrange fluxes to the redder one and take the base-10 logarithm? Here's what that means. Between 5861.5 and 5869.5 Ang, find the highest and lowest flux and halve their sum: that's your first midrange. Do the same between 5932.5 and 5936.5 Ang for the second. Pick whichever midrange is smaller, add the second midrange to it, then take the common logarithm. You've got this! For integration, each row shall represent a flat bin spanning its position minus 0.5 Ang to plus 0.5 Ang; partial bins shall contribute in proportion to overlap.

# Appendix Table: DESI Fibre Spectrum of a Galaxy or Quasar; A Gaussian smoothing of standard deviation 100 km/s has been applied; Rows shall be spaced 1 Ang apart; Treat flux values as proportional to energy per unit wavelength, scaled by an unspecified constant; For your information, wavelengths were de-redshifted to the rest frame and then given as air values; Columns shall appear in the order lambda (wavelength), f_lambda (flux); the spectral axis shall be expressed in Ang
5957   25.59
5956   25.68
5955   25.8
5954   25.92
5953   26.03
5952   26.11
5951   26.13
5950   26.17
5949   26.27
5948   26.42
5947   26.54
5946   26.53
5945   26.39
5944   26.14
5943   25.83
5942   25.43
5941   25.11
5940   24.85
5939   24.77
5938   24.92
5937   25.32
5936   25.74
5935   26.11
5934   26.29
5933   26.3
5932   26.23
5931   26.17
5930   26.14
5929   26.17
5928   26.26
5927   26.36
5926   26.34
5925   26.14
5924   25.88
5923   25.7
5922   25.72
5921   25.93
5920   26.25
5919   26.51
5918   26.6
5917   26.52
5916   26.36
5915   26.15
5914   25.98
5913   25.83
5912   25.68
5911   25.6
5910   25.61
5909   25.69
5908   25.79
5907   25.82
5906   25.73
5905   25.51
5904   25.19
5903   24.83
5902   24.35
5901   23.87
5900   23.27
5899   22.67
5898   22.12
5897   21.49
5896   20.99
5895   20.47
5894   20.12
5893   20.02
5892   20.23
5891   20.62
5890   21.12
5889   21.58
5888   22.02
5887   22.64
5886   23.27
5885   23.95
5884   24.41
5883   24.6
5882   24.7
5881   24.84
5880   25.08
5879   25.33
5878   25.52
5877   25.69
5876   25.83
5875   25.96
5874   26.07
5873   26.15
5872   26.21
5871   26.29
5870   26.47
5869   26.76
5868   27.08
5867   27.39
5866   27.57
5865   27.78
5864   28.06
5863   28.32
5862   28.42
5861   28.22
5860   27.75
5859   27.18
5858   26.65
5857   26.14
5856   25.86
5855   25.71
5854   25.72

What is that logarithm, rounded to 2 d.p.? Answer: 1.72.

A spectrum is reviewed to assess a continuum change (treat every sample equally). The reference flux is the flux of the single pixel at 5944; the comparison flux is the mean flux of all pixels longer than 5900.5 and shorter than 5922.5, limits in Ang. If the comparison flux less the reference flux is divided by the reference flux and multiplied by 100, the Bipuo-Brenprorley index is -1.7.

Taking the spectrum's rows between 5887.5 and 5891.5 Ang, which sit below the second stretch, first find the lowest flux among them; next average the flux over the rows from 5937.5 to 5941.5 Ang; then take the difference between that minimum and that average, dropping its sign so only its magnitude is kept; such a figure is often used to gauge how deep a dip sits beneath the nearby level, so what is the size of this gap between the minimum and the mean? 4.3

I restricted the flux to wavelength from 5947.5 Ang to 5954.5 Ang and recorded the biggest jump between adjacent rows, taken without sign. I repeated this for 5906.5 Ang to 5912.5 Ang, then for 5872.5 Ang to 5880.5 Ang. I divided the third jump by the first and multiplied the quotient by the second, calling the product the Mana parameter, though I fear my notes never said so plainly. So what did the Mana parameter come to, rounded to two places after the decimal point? 0.17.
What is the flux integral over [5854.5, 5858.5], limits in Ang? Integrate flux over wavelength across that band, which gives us 104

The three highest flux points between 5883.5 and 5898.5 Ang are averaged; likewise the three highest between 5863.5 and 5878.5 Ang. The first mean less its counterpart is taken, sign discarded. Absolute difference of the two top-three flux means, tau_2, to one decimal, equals 3.9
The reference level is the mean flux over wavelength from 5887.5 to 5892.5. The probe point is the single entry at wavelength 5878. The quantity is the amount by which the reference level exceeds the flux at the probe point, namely -4.4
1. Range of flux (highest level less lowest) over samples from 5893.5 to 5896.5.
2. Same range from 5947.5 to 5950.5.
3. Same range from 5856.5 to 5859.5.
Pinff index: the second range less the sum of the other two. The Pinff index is -1.7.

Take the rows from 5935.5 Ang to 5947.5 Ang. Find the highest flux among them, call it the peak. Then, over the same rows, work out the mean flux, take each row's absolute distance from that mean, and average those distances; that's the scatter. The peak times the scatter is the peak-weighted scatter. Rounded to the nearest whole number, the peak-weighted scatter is 15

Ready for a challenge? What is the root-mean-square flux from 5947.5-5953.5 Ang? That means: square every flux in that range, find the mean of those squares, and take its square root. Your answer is 26.2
